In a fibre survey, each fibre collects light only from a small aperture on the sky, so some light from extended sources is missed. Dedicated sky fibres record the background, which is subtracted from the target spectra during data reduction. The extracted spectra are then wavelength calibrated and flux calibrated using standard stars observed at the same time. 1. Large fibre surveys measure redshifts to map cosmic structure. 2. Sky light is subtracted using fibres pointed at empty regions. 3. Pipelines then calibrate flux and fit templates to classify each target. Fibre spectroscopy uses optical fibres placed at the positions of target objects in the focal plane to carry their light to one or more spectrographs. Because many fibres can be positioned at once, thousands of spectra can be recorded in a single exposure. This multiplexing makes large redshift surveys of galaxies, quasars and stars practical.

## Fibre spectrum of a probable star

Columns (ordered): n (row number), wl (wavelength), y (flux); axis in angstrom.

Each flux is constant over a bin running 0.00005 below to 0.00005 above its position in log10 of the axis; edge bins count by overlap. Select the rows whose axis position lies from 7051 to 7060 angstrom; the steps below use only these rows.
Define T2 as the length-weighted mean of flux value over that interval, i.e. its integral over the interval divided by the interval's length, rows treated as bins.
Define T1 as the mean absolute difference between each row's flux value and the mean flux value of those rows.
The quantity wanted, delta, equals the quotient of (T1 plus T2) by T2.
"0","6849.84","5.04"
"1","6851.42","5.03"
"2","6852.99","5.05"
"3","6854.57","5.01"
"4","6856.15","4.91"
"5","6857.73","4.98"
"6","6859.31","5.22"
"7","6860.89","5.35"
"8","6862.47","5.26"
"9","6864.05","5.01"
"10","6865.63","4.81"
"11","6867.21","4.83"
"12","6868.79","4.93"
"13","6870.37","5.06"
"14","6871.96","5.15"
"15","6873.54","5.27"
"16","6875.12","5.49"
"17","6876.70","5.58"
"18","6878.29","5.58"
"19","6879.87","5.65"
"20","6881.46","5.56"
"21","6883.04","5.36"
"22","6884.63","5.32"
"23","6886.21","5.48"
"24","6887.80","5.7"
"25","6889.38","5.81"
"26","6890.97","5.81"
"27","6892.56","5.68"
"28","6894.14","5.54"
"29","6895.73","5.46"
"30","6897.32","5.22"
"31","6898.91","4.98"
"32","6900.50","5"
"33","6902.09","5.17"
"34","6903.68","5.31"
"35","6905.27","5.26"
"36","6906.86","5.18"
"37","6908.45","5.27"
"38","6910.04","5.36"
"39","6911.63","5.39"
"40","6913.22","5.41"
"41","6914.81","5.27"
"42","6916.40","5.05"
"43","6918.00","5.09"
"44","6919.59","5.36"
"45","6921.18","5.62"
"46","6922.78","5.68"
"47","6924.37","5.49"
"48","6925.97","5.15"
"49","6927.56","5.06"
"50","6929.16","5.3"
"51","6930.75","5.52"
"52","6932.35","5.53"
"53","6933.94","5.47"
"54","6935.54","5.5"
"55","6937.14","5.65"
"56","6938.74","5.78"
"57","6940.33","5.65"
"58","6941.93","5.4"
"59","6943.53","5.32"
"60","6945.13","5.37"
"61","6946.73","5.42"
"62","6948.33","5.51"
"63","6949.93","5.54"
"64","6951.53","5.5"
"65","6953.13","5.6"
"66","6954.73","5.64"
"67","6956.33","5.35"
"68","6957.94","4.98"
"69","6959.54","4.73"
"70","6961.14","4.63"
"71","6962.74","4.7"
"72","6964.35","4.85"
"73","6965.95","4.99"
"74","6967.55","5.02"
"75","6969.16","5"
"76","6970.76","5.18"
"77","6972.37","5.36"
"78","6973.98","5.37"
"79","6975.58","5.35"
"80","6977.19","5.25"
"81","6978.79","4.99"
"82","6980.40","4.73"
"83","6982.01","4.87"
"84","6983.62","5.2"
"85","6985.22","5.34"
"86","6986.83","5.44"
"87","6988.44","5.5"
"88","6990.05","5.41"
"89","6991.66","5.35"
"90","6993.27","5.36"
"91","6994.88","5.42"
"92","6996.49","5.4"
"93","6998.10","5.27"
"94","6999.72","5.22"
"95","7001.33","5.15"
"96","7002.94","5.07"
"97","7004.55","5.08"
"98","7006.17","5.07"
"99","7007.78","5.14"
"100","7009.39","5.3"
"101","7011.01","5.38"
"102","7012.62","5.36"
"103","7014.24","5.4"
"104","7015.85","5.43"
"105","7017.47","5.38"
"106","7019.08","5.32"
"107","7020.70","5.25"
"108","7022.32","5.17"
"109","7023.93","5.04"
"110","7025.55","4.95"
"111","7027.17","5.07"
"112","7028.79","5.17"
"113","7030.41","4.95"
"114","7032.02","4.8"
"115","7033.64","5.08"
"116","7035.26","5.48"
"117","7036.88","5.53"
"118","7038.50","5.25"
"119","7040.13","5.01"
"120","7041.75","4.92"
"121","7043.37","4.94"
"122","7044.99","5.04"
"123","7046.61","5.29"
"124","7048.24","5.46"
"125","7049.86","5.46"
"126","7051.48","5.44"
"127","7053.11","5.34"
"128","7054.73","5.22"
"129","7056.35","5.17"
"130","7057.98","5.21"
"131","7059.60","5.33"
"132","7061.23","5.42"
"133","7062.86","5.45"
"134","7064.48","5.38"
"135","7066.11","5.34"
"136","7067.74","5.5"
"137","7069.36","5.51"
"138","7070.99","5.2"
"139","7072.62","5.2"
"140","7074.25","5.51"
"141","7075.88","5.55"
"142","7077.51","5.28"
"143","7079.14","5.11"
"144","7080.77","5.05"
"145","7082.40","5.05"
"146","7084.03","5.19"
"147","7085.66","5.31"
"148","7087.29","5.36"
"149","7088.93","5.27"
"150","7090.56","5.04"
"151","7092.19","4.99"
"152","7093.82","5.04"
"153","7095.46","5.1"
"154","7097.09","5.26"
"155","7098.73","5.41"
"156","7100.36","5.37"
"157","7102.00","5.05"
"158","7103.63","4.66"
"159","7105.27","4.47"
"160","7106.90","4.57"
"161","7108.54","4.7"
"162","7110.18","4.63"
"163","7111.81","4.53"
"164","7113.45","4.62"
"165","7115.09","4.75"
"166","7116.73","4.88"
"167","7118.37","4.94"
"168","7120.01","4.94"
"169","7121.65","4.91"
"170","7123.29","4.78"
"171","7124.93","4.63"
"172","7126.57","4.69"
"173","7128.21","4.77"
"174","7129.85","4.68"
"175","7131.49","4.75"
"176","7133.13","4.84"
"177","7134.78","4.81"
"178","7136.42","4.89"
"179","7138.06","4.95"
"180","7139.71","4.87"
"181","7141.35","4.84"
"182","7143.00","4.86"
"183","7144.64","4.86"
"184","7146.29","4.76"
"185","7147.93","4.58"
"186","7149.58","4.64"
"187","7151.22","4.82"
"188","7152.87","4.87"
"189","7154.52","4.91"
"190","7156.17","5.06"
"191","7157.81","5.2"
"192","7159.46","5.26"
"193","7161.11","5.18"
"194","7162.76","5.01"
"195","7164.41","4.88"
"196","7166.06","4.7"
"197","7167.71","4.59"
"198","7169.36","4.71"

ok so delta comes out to 1.016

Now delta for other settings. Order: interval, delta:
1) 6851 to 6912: 1.042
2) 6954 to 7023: 1.037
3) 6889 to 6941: 1.037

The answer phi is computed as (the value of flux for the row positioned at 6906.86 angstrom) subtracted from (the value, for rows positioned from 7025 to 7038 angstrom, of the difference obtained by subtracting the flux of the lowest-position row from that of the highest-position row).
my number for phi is -4.60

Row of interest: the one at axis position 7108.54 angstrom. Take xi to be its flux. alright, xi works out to 4.7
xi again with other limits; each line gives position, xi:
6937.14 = 5.65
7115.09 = 4.75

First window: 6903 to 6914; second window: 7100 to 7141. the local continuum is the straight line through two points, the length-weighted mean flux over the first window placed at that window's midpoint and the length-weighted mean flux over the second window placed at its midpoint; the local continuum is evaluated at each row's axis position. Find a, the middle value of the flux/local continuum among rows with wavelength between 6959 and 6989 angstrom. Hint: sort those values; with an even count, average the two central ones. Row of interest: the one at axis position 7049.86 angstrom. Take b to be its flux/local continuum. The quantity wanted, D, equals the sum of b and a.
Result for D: 2.07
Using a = 0.97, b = 1.10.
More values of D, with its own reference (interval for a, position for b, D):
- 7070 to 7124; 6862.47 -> 2.01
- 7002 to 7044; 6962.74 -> 1.93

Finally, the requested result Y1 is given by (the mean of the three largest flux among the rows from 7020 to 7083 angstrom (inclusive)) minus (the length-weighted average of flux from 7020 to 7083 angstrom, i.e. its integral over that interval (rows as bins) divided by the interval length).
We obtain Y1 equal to 0.30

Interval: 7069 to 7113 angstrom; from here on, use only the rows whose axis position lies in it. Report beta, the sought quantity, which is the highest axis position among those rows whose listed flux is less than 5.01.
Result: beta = 7111.81 angstrom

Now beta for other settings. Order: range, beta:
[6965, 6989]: 6982.01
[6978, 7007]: 6982.01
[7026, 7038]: 7032.02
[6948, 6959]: 6957.94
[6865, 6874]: 6868.79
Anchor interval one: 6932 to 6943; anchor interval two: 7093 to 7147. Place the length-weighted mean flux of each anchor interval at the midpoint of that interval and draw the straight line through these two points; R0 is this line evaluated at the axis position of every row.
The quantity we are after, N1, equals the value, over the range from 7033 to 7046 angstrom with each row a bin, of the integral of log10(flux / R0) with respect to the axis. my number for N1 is -0.01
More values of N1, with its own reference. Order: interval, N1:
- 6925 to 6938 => -0.20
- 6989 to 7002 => -0.01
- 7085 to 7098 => 0.24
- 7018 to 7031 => -0.11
